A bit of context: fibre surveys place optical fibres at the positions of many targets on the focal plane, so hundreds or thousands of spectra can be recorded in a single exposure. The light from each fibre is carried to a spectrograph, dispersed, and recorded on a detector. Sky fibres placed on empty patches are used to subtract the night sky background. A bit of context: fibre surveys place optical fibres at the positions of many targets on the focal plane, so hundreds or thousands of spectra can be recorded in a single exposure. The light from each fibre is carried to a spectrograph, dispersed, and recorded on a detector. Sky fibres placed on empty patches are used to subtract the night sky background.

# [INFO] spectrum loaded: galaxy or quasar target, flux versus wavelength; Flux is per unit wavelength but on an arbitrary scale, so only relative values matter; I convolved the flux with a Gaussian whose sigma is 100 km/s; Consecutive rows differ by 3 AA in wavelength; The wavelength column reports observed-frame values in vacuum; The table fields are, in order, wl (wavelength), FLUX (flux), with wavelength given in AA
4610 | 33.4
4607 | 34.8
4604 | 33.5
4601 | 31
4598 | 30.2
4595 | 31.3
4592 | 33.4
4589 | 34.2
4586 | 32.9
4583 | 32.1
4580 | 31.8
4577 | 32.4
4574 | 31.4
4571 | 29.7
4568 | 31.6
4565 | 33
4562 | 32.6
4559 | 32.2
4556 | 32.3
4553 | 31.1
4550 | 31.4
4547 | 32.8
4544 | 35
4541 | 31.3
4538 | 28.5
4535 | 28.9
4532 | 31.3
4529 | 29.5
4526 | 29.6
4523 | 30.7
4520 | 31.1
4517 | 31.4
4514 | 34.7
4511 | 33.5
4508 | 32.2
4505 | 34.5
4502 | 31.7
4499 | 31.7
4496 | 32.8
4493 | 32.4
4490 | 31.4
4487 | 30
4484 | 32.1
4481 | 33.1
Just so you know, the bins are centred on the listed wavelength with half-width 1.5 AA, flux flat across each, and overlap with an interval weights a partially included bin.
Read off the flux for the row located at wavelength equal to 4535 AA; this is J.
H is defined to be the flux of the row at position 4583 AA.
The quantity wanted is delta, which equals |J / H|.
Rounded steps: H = 32.1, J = 28.9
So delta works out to 0.90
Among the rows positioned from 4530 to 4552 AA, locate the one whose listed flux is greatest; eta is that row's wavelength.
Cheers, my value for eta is 4544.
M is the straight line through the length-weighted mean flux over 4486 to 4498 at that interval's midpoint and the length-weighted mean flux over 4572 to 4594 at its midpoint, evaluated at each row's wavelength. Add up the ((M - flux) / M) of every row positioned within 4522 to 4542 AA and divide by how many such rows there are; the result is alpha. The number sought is 0.065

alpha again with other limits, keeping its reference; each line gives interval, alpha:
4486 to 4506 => -0.010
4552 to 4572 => 0.017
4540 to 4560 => -0.002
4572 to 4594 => -0.003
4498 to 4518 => -0.030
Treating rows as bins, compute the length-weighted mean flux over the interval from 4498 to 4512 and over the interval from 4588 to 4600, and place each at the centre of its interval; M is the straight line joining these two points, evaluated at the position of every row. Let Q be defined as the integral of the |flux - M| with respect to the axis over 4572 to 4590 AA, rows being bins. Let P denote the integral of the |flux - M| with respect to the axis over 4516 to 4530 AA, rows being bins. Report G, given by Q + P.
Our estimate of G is 43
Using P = 30.1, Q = 13.2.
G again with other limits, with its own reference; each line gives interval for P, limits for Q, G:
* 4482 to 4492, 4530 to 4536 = 30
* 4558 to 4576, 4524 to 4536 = 48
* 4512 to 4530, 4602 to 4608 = 49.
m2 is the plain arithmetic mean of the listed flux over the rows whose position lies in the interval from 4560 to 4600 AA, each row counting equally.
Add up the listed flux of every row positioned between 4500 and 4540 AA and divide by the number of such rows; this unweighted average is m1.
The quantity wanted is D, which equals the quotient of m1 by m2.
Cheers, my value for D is 0.98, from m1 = 31.35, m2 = 32.0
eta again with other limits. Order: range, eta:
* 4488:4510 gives 4505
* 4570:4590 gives 4589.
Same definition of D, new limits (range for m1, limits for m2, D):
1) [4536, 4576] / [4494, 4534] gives 1.00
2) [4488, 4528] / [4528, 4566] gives 1.02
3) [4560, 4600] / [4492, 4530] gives 1.00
